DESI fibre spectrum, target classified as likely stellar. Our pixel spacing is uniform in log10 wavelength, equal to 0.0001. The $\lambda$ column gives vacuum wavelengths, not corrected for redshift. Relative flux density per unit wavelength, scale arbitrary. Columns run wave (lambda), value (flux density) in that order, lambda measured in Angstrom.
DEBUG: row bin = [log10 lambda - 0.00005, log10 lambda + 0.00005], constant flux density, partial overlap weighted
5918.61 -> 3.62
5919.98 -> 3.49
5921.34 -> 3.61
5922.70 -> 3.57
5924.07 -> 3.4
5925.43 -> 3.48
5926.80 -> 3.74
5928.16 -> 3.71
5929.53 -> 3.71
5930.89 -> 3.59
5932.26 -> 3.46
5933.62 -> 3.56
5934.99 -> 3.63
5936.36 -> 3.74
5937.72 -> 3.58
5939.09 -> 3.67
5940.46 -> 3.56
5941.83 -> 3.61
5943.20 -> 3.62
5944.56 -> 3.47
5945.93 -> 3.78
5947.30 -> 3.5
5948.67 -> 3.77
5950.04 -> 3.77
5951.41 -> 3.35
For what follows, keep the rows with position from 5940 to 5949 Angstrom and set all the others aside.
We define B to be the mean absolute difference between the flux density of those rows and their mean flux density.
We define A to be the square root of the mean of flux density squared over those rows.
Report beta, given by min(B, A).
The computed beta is 0.092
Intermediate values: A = 3.62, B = 0.092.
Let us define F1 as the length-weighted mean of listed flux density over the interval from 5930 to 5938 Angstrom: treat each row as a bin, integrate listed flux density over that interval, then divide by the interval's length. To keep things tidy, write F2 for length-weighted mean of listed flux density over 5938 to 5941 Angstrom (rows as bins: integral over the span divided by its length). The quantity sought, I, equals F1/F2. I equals 1.00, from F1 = 3.60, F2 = 3.61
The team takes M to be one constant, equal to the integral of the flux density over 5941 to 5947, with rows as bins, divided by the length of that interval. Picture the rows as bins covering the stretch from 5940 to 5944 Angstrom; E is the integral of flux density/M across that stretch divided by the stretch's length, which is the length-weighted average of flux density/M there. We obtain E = 1.00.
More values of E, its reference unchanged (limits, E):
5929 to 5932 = 1.00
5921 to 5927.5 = 0.98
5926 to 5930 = 1.03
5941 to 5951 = 1.01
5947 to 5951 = 1.02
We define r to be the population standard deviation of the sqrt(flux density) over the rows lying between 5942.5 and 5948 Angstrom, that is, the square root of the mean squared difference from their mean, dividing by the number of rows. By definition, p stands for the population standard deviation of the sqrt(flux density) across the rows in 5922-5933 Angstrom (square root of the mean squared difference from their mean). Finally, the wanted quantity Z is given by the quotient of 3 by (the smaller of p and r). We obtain 94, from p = 0.032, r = 0.032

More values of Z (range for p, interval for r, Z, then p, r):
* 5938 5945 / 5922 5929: 167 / 0.018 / 0.034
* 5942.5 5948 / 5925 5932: 117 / 0.032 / 0.026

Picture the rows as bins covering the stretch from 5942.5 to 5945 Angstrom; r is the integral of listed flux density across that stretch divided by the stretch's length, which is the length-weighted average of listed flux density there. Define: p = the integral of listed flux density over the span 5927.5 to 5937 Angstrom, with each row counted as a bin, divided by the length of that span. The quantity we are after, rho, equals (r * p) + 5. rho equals 17.9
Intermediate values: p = 3.63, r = 3.56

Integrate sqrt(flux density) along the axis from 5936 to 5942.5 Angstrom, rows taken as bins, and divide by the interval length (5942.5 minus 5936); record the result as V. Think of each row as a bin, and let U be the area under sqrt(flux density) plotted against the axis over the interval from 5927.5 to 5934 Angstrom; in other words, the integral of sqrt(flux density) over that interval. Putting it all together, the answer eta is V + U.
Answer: 14.25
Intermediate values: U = 12.35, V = 1.90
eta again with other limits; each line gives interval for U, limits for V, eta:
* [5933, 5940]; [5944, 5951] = 15.24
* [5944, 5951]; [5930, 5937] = 15.26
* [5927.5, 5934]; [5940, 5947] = 14.25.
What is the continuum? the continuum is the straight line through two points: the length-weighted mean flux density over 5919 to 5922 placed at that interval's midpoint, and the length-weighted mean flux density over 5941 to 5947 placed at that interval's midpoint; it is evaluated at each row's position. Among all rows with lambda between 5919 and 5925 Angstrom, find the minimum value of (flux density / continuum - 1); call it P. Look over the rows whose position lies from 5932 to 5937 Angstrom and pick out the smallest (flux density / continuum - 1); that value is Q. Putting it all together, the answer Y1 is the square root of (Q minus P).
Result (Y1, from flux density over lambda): 0.105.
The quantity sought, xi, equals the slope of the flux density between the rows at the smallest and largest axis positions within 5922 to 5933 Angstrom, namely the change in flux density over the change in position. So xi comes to -0.012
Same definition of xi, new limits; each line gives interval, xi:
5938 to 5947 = 0.016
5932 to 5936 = 0.062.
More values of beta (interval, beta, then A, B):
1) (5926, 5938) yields 0.080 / 3.64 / 0.080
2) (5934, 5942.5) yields 0.049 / 3.63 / 0.049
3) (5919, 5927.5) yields 0.092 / 3.55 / 0.092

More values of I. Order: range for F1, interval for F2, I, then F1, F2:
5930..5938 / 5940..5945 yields 1.01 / 3.60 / 3.57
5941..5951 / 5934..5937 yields 0.99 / 3.64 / 3.66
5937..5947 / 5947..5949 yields 0.99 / 3.61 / 3.64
